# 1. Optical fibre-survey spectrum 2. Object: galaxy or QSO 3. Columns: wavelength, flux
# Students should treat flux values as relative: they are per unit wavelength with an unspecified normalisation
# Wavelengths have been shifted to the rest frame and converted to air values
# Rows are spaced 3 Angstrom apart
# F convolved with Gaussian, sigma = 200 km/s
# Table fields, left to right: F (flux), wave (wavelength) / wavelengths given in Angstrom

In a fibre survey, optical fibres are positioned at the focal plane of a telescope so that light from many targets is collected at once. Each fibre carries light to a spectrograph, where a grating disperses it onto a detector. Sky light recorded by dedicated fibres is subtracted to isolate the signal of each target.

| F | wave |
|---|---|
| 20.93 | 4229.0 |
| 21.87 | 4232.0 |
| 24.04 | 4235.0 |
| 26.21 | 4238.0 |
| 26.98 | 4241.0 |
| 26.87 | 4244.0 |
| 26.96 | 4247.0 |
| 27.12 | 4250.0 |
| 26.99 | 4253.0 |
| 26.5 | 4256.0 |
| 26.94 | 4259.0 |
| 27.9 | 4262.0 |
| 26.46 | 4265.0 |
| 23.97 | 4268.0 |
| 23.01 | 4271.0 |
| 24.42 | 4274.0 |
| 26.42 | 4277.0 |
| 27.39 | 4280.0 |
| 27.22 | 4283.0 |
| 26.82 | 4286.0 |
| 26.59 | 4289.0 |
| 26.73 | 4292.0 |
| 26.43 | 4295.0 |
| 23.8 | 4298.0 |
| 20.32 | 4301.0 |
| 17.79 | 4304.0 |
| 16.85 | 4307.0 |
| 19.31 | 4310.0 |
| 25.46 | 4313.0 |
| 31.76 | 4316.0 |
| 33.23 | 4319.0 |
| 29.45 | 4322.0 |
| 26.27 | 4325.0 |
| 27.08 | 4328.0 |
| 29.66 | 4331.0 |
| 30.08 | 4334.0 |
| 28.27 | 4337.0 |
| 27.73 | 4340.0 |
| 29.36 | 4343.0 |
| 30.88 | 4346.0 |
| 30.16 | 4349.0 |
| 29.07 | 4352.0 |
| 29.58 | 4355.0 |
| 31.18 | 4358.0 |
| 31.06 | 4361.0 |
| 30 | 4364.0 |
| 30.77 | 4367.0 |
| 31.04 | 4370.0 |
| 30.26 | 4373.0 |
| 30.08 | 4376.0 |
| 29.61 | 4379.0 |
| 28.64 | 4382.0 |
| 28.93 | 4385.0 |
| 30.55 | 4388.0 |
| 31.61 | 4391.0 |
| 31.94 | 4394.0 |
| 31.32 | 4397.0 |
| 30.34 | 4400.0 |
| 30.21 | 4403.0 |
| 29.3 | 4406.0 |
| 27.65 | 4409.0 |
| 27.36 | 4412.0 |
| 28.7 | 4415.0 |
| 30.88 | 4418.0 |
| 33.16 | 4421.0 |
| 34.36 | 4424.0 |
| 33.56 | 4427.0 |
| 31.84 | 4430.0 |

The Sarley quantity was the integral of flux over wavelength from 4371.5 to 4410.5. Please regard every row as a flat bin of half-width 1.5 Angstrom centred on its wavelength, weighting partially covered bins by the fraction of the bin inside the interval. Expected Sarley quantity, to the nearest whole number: 1171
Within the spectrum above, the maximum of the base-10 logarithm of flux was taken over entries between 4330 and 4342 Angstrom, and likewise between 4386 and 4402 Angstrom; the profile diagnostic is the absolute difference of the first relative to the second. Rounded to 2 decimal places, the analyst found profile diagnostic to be 0.03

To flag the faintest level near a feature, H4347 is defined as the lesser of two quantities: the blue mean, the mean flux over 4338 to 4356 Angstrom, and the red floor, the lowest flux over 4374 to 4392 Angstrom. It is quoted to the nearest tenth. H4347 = 28.6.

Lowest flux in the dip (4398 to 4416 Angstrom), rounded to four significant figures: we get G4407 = 27.36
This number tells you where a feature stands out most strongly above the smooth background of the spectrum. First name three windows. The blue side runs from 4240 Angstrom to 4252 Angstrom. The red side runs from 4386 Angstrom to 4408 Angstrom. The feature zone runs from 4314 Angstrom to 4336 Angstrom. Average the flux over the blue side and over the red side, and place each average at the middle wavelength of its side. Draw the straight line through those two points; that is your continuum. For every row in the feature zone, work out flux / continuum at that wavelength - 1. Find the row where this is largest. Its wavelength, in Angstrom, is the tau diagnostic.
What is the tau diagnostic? 4319.0 Angstrom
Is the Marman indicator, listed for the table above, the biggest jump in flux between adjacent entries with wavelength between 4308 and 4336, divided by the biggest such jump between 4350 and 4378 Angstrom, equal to 4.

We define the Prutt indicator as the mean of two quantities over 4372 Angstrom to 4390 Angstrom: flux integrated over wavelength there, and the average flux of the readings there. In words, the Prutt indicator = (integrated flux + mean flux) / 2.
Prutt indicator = 282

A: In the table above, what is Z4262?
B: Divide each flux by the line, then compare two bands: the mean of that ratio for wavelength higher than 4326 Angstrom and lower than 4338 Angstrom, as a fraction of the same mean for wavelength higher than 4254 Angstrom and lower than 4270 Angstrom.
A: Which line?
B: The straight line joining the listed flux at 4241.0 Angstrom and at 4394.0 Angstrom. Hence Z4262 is 1.01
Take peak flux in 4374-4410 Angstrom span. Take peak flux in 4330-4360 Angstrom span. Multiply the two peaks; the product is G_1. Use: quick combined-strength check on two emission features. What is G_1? 996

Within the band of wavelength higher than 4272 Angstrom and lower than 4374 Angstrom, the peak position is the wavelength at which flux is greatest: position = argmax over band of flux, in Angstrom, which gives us 4319.0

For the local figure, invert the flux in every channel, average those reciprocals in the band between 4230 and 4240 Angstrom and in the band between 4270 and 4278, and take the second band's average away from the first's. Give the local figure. 0.0011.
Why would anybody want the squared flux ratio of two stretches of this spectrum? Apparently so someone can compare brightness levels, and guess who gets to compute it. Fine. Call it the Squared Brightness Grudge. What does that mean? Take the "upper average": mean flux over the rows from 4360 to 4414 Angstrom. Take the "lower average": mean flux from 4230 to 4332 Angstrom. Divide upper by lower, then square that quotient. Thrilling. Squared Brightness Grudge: 1.4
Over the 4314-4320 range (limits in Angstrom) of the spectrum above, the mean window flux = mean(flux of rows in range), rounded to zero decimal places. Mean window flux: 32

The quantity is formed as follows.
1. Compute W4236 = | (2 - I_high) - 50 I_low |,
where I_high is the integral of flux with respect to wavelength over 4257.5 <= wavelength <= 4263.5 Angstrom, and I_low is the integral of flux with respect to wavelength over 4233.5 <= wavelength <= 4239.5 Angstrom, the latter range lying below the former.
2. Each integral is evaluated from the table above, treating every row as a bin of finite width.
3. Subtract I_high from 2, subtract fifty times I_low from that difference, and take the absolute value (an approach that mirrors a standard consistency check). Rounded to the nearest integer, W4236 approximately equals 7700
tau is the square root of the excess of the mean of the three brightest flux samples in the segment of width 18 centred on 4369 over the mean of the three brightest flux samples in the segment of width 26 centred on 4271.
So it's 1.86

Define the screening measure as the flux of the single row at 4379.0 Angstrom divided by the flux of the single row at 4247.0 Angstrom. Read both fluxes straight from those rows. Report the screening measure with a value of 1.10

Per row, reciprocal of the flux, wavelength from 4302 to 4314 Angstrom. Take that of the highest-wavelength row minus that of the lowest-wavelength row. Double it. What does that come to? -0.034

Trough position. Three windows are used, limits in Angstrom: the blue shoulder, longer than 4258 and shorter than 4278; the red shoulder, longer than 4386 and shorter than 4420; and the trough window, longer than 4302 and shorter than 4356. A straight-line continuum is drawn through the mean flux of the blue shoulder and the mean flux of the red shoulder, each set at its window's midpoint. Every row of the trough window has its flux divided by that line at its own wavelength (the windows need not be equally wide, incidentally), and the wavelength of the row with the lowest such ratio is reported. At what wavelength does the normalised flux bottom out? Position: 4307.0 Angstrom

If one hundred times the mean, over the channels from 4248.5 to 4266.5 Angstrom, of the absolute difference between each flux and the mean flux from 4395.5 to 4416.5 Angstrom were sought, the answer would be 228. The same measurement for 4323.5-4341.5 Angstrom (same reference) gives 149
